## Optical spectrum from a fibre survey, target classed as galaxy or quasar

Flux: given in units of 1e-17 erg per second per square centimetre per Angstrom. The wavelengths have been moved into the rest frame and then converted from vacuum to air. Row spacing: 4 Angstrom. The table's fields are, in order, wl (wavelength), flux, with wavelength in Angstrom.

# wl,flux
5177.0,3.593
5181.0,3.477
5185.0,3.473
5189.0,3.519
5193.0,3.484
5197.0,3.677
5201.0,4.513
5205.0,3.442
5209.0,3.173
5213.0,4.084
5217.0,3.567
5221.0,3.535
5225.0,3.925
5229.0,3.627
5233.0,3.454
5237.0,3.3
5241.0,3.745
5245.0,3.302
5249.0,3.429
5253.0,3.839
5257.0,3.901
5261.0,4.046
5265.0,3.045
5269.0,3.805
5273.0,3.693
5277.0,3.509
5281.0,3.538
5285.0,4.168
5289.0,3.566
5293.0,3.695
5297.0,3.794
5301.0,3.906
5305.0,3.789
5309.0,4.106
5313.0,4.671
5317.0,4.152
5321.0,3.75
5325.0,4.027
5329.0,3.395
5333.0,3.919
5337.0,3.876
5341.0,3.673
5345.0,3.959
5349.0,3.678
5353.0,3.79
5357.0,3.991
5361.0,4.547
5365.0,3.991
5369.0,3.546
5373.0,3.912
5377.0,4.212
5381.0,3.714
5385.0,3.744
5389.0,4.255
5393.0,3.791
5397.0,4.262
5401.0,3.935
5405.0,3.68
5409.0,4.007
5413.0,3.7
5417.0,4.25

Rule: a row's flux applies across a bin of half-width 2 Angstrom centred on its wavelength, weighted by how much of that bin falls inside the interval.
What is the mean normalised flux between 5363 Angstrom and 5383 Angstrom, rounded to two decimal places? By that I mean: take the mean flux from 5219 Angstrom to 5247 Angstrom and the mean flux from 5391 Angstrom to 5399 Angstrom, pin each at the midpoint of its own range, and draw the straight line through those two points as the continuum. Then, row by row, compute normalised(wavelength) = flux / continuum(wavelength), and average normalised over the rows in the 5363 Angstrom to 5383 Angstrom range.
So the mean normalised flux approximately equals 0.98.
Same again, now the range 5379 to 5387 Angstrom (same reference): 0.93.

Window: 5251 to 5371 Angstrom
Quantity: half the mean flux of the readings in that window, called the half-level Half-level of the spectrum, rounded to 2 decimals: 1.92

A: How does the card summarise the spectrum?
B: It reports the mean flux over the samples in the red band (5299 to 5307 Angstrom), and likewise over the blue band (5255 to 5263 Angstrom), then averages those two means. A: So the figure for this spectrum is 3.91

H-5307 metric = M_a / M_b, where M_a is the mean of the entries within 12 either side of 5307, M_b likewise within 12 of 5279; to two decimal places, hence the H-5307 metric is 1.10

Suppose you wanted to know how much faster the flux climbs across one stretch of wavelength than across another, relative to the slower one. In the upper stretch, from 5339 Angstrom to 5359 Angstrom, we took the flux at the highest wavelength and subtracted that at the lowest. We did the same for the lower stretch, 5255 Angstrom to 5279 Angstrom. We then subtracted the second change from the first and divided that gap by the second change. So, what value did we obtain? -1.8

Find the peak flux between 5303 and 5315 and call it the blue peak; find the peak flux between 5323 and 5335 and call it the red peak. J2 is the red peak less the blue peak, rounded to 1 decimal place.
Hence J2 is -0.6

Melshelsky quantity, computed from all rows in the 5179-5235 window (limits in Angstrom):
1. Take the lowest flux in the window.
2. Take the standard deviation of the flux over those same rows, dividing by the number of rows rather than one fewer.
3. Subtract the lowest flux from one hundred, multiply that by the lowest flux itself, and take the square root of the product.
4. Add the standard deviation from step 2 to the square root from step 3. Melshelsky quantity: 17.8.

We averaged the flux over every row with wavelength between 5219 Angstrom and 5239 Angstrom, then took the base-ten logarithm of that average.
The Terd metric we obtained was 0.55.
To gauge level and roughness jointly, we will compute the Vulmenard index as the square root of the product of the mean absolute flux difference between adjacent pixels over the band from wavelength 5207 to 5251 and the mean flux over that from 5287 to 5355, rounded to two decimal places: 1.16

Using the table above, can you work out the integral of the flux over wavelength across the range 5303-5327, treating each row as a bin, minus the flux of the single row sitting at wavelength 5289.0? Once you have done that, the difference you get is 94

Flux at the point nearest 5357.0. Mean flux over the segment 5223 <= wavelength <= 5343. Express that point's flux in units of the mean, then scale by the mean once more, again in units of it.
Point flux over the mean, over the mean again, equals 0.283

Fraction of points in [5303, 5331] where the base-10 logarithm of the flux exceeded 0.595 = 0.57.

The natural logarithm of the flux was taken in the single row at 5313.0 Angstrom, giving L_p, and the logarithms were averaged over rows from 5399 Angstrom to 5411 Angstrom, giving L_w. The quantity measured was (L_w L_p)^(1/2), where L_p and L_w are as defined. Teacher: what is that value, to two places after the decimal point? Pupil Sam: 1.44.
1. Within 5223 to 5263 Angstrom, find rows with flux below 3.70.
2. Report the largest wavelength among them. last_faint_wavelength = 5249.0 Angstrom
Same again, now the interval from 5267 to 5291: 5289.0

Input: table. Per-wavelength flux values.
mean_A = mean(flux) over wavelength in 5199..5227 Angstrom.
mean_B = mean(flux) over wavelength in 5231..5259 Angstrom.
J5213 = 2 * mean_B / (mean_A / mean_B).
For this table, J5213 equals 6.8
